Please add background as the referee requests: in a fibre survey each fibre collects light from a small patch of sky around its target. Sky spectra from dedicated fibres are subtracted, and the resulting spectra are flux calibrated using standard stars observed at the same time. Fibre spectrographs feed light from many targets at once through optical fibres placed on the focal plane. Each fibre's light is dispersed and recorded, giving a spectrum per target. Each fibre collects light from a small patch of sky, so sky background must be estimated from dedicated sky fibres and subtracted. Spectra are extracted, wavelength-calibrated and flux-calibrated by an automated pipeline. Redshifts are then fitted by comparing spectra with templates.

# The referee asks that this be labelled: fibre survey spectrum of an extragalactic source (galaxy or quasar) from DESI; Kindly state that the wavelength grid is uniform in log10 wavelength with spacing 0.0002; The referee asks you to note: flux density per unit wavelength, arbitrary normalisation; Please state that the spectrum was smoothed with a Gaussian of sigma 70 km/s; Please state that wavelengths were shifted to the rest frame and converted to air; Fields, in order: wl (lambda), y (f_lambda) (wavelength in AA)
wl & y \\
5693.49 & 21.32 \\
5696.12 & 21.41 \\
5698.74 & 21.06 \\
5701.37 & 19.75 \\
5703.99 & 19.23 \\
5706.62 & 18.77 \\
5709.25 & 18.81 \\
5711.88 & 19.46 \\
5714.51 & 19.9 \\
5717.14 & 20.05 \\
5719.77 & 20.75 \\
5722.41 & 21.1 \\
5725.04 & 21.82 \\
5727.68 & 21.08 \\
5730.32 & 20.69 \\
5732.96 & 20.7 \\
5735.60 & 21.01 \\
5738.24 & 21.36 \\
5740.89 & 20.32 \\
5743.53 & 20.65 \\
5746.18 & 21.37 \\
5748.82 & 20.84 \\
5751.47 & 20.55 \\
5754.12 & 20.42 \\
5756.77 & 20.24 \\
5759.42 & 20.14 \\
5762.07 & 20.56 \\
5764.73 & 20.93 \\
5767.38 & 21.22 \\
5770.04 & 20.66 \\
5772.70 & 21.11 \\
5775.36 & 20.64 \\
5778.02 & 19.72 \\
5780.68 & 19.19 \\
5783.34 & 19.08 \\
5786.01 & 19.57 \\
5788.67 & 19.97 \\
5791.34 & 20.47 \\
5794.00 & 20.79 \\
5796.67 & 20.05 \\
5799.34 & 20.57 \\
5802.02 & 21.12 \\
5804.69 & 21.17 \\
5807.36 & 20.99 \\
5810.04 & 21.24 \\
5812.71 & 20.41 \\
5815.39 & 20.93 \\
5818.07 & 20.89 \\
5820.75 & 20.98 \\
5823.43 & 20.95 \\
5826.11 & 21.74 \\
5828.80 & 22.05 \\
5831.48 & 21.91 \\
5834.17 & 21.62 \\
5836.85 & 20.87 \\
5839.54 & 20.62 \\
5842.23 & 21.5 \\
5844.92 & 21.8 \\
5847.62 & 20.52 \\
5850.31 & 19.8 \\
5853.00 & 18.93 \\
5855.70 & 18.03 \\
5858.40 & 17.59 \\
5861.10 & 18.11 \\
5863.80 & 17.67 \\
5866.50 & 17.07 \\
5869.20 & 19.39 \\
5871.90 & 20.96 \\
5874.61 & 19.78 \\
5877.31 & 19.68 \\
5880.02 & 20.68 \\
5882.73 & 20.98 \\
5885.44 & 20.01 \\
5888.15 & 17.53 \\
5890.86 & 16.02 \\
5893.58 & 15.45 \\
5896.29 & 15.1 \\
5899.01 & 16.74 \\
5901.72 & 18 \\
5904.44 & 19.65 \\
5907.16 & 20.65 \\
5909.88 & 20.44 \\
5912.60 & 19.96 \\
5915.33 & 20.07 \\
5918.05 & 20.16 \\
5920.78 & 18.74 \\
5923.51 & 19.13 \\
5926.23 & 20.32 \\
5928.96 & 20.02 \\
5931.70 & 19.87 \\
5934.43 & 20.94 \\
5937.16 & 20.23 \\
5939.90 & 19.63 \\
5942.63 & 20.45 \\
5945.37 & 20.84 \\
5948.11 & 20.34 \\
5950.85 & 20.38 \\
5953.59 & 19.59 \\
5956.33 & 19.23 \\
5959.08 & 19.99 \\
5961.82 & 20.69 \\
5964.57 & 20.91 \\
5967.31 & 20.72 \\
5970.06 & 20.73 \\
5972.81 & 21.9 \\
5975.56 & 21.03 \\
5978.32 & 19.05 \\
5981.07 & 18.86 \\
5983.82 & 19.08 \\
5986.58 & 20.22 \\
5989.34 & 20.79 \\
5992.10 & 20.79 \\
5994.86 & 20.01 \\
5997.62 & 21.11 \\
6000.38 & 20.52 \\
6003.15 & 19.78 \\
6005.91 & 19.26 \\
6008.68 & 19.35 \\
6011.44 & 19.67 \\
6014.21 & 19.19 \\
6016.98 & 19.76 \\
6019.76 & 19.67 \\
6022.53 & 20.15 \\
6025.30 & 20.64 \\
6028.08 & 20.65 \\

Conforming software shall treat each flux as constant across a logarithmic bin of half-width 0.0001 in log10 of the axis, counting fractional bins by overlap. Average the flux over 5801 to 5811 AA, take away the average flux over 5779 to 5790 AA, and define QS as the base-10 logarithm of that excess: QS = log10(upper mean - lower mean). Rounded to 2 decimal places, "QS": 0.22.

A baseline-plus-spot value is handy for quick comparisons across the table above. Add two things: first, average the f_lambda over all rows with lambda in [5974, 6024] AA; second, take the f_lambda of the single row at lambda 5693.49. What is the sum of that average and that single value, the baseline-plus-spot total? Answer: 41.2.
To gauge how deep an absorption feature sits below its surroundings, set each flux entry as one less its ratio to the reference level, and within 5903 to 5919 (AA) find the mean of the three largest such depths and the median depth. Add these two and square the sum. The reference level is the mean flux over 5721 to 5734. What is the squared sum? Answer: 0.010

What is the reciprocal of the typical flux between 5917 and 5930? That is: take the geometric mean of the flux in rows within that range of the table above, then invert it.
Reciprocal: 0.0509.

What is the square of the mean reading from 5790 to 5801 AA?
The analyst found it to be 419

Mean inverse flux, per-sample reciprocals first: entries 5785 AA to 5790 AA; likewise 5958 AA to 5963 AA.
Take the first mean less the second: 0.0014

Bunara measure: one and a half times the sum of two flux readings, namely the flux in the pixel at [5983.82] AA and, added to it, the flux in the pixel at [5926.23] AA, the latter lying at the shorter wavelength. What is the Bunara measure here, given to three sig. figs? 59.1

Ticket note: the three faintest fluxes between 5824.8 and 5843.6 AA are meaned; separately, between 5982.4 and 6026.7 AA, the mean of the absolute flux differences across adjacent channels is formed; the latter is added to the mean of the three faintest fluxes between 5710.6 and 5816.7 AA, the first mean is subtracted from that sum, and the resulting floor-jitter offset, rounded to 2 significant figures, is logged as -1.2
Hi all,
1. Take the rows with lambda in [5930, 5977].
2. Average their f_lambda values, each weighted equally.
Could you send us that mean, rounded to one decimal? 20.4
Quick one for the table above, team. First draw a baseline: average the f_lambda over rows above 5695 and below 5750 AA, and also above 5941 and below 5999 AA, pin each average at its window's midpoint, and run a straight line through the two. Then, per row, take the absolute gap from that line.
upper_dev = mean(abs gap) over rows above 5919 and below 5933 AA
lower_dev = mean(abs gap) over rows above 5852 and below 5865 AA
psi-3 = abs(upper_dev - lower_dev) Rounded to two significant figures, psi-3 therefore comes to 1.6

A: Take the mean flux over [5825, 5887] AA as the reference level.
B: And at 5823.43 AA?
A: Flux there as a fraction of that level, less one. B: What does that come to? 0.045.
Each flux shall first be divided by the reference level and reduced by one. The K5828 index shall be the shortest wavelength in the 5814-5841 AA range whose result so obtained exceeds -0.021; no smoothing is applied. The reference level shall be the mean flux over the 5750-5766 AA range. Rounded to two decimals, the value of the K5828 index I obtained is 5815.39 AA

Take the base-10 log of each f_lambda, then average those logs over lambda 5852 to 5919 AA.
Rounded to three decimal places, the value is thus 1.271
